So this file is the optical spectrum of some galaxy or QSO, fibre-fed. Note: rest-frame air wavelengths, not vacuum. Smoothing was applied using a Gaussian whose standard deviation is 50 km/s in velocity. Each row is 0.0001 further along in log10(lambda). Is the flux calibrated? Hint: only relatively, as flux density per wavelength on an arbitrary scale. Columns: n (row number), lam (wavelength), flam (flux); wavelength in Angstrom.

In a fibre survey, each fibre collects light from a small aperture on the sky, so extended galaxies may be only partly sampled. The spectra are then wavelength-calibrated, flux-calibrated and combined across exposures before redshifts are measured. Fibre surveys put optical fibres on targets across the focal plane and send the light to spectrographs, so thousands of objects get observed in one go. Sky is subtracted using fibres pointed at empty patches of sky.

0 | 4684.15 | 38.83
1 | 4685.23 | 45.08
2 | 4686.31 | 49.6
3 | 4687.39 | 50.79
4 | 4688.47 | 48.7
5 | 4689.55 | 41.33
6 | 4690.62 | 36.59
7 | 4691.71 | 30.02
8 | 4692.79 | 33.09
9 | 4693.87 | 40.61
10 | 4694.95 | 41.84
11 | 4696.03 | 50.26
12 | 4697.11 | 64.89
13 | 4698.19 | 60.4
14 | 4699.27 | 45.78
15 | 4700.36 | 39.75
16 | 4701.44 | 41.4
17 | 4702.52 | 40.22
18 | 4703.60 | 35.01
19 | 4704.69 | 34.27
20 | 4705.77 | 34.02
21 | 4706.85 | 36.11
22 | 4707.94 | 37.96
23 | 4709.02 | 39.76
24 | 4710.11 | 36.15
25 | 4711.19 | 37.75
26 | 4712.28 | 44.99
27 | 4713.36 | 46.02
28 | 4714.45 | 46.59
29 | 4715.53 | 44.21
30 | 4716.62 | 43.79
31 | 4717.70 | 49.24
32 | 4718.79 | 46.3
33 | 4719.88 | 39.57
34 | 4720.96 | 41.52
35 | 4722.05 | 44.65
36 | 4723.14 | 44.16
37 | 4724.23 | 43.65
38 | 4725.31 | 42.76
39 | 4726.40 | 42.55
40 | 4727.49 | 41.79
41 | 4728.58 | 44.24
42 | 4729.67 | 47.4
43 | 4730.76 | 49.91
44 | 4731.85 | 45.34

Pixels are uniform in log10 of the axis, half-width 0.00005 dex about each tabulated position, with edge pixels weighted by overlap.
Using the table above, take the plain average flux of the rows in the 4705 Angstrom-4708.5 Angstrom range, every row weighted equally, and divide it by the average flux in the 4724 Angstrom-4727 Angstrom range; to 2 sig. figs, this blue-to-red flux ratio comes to 0.84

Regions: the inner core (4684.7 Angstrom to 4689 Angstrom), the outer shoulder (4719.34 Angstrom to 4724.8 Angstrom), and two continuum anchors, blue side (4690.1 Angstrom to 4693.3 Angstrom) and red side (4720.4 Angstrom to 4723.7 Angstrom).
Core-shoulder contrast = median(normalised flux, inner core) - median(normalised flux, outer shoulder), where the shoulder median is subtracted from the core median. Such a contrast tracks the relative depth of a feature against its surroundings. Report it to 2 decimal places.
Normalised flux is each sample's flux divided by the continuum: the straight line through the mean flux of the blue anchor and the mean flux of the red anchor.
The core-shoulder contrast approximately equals 0.56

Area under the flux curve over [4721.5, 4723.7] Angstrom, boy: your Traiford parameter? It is 97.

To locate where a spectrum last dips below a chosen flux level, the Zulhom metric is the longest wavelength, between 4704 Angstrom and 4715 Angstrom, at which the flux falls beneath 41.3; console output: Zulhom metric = 4711.19 Angstrom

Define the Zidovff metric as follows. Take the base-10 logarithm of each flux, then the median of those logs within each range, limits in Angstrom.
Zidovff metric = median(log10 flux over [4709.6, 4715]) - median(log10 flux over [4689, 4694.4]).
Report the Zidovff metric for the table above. 0.090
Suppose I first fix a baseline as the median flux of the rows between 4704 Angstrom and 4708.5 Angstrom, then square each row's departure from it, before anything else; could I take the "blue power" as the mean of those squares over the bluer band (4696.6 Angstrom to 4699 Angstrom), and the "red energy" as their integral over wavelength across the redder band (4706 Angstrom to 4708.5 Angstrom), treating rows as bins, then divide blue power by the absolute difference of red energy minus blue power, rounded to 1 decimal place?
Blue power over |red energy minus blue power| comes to 1.0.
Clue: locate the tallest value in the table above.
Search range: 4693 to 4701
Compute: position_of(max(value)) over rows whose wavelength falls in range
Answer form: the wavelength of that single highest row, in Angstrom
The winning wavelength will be 4697.11 Angstrom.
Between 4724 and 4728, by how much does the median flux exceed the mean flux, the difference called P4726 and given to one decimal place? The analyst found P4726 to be 0.0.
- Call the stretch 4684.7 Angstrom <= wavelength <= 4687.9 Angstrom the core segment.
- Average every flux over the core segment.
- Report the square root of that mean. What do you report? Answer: 7.0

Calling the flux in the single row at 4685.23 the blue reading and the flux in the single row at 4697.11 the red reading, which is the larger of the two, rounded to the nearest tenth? 64.9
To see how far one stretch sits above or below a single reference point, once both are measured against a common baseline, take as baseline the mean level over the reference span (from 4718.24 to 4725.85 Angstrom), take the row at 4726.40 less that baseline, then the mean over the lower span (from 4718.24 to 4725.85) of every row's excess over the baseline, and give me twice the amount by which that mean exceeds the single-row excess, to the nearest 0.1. 1.4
